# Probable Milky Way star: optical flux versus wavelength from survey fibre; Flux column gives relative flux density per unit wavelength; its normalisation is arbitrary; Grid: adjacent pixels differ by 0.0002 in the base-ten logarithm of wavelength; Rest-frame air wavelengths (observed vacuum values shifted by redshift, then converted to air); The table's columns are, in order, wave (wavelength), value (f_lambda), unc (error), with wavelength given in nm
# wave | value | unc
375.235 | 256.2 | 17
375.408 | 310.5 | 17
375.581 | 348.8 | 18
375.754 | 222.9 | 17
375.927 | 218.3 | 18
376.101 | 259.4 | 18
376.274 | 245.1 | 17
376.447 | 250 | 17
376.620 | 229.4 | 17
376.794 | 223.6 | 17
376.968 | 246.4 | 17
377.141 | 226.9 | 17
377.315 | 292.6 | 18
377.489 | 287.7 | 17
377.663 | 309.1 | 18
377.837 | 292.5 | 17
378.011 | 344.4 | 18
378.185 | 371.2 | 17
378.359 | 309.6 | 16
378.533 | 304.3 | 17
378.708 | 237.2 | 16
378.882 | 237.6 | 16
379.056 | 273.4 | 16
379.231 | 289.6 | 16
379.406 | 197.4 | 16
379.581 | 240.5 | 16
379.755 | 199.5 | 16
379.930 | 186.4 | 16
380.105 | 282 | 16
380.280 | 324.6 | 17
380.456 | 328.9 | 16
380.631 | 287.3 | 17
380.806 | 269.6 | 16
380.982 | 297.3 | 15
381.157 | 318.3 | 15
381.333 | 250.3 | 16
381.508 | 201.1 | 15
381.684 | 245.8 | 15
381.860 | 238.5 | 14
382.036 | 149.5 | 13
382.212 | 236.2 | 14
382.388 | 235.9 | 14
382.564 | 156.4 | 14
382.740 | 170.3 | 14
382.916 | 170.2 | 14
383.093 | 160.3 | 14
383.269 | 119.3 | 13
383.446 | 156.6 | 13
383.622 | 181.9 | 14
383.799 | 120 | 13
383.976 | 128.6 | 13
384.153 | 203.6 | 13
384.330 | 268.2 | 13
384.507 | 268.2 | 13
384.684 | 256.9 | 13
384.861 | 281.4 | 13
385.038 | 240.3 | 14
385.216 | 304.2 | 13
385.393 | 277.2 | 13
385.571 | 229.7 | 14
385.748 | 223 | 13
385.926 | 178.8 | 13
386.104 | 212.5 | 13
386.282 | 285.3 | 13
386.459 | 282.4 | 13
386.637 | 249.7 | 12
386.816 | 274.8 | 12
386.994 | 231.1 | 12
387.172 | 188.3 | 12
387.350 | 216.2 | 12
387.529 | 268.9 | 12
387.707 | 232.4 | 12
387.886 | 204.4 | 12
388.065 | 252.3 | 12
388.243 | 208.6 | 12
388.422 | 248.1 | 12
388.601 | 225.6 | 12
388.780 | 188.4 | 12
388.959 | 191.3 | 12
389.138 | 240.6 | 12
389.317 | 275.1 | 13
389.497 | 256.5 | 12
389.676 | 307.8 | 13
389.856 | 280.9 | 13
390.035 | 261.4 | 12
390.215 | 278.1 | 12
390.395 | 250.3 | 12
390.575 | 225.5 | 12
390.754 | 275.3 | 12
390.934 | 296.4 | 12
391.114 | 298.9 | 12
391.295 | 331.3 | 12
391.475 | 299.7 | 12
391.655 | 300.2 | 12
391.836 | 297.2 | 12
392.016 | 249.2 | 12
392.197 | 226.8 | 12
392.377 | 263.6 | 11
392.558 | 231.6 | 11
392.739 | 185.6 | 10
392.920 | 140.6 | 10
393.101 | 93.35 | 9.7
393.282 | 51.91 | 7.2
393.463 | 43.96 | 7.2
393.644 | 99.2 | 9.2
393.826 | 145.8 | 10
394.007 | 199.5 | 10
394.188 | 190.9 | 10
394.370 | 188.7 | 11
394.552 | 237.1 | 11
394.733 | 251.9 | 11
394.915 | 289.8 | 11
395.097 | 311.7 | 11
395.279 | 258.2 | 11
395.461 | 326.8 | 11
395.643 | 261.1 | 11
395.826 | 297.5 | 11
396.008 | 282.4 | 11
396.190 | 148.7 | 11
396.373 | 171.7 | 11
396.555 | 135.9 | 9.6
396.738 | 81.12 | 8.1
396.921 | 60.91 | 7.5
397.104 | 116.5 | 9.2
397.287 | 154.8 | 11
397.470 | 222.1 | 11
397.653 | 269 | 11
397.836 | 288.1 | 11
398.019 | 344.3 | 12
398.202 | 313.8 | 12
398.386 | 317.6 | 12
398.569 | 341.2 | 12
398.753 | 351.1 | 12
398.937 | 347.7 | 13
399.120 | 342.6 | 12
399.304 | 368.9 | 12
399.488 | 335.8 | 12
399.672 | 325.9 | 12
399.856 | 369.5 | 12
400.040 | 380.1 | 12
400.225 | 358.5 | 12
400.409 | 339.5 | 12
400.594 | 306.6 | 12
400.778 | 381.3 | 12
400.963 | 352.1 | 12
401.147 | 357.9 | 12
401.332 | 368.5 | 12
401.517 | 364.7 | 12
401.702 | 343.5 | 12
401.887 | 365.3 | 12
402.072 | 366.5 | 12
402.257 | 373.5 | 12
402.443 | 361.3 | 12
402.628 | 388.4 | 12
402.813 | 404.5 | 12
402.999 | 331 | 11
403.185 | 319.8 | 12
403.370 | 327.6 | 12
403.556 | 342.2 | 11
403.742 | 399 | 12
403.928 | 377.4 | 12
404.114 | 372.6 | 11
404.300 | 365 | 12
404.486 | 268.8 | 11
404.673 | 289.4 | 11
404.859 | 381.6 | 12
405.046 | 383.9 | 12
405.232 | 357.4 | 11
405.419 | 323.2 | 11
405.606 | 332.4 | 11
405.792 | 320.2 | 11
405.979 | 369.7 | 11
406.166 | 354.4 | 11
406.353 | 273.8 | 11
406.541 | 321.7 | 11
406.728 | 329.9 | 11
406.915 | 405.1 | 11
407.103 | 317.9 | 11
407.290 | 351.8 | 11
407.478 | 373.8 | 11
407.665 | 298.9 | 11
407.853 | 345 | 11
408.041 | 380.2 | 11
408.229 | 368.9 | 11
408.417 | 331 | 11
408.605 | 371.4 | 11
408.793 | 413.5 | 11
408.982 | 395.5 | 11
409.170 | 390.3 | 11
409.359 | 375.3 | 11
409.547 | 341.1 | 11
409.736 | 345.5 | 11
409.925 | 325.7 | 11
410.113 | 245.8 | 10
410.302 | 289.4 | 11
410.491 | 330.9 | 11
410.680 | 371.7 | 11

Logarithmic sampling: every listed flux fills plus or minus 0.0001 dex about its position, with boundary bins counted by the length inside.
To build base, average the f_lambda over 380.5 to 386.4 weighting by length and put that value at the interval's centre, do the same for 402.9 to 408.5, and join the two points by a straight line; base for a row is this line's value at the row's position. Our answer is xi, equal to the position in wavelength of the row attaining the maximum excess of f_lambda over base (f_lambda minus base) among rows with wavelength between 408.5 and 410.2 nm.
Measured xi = 408.793 nm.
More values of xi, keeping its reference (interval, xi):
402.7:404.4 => 402.813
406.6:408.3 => 406.915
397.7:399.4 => 399.304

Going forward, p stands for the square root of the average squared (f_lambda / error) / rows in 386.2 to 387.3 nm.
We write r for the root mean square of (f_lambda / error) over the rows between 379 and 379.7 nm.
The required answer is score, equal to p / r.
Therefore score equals 1.3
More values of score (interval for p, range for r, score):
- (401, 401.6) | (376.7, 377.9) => 1.9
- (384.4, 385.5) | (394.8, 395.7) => 0.8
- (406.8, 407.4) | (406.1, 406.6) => 1.1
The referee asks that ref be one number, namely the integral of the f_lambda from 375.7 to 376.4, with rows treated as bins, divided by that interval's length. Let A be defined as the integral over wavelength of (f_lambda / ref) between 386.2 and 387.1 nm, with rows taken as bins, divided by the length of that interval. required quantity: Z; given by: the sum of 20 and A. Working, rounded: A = 1.1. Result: 21.1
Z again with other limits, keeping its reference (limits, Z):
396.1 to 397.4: 20.5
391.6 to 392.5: 21.1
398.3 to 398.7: 21.4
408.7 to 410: 21.6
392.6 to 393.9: 20.5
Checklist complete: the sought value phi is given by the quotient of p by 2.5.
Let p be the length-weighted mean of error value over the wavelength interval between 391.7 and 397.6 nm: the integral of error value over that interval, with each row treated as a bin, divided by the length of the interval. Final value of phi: 4.1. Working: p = 10.3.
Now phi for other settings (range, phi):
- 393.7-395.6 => 4.3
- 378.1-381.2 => 6.5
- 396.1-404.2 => 4.6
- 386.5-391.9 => 4.8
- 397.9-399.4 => 4.8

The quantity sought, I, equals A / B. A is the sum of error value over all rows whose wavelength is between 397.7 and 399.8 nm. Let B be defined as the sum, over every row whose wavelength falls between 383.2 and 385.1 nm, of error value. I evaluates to 0.91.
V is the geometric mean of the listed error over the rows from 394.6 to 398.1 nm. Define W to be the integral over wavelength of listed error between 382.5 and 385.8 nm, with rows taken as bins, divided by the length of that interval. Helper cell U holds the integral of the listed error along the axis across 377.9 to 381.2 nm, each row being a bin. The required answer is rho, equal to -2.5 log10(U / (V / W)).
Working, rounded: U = 54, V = 10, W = 13.4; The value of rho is -4.6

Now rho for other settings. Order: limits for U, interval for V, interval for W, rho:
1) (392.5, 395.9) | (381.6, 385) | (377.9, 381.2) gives -4.0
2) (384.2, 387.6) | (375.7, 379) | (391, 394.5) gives -3.6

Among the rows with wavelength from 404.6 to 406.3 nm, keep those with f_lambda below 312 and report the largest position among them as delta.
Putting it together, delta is 404.673 nm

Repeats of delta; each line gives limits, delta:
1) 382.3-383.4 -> 383.269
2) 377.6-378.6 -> 378.533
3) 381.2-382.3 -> 382.212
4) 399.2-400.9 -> 400.594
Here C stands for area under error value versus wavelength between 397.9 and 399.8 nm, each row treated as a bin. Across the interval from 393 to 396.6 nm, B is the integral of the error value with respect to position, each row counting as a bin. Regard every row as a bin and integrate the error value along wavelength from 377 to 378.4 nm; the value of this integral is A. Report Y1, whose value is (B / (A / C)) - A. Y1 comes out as 11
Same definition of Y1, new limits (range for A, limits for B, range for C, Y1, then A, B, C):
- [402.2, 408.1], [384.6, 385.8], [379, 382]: -56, 67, 16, 47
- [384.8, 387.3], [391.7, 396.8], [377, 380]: 51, 32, 53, 50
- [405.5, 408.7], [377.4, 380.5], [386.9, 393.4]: 75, 35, 51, 76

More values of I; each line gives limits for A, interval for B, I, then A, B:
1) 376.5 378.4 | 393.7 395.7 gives 1.60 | 189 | 118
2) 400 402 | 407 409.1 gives 1.09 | 132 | 121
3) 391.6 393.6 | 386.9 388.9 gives 0.86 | 114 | 132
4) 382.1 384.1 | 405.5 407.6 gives 1.24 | 150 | 121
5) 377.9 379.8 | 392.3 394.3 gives 1.71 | 180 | 105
